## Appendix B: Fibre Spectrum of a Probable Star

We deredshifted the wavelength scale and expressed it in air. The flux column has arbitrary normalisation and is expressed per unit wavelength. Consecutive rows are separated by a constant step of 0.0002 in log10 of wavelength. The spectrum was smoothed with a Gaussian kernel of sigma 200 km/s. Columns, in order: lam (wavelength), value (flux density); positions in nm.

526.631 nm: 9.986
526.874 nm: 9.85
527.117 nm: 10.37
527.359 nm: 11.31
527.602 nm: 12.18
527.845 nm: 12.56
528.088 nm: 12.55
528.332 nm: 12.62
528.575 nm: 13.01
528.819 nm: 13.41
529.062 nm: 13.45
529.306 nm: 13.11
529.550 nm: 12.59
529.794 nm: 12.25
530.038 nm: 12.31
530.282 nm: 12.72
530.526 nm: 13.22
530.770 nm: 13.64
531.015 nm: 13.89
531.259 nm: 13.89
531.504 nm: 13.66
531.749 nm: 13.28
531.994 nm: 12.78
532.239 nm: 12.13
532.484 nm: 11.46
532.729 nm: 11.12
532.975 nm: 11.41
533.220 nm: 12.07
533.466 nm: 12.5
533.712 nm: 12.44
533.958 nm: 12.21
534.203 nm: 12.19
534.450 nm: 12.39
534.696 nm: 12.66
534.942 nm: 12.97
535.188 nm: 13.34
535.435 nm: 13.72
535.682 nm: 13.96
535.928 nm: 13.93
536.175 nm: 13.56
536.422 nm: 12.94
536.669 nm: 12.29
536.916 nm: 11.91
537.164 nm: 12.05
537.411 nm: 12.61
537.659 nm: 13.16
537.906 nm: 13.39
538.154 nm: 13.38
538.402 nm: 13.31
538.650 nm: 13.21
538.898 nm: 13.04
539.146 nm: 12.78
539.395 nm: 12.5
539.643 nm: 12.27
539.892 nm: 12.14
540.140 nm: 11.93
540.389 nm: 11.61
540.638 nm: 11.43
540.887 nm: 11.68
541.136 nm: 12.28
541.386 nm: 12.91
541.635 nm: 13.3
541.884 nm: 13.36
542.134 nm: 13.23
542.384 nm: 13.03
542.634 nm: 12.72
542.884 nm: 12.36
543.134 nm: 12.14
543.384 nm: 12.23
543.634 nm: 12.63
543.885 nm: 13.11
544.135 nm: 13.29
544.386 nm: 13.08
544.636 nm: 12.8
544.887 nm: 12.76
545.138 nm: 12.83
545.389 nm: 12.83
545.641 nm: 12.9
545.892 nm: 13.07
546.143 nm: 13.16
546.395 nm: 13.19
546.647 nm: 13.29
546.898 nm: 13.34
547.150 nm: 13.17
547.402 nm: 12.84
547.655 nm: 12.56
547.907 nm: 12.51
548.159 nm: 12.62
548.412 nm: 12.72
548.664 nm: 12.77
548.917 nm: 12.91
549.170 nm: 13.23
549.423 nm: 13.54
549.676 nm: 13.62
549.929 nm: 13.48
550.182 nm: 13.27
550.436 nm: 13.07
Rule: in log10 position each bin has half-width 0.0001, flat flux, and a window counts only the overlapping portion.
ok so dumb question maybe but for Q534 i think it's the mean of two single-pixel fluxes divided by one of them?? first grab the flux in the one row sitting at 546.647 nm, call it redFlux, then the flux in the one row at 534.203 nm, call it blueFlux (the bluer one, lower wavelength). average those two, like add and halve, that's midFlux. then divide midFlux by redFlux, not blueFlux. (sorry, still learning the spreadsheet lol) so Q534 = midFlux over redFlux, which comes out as 0.96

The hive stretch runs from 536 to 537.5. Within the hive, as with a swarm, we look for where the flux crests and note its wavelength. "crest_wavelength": 536.175 nm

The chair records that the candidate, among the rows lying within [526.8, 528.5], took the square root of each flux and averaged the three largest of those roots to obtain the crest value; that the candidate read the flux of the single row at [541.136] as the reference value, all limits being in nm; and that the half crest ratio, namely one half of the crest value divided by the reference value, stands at 0.144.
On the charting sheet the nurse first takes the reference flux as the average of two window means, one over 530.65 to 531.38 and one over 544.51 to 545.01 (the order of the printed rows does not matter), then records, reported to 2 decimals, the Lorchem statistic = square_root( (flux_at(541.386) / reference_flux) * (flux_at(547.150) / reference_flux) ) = 0.98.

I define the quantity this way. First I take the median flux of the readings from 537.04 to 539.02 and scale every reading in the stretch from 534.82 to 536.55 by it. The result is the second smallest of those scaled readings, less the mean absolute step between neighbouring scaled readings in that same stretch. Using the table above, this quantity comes 0.958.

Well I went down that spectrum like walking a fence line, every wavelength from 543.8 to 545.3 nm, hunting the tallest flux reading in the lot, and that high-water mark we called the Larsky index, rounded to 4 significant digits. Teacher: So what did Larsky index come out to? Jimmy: 13.29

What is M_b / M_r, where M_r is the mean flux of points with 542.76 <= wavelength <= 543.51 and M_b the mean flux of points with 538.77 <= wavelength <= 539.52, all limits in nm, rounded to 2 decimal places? 1.04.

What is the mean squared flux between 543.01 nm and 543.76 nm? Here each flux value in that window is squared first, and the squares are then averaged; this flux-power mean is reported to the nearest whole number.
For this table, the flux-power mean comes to 152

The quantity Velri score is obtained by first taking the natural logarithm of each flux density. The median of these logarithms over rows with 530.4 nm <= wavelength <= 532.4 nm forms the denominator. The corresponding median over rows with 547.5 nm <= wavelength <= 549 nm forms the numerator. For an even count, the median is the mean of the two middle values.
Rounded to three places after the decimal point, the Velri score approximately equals 0.977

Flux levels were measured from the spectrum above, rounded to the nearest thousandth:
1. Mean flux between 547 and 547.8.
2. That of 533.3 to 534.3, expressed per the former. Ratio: 0.959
